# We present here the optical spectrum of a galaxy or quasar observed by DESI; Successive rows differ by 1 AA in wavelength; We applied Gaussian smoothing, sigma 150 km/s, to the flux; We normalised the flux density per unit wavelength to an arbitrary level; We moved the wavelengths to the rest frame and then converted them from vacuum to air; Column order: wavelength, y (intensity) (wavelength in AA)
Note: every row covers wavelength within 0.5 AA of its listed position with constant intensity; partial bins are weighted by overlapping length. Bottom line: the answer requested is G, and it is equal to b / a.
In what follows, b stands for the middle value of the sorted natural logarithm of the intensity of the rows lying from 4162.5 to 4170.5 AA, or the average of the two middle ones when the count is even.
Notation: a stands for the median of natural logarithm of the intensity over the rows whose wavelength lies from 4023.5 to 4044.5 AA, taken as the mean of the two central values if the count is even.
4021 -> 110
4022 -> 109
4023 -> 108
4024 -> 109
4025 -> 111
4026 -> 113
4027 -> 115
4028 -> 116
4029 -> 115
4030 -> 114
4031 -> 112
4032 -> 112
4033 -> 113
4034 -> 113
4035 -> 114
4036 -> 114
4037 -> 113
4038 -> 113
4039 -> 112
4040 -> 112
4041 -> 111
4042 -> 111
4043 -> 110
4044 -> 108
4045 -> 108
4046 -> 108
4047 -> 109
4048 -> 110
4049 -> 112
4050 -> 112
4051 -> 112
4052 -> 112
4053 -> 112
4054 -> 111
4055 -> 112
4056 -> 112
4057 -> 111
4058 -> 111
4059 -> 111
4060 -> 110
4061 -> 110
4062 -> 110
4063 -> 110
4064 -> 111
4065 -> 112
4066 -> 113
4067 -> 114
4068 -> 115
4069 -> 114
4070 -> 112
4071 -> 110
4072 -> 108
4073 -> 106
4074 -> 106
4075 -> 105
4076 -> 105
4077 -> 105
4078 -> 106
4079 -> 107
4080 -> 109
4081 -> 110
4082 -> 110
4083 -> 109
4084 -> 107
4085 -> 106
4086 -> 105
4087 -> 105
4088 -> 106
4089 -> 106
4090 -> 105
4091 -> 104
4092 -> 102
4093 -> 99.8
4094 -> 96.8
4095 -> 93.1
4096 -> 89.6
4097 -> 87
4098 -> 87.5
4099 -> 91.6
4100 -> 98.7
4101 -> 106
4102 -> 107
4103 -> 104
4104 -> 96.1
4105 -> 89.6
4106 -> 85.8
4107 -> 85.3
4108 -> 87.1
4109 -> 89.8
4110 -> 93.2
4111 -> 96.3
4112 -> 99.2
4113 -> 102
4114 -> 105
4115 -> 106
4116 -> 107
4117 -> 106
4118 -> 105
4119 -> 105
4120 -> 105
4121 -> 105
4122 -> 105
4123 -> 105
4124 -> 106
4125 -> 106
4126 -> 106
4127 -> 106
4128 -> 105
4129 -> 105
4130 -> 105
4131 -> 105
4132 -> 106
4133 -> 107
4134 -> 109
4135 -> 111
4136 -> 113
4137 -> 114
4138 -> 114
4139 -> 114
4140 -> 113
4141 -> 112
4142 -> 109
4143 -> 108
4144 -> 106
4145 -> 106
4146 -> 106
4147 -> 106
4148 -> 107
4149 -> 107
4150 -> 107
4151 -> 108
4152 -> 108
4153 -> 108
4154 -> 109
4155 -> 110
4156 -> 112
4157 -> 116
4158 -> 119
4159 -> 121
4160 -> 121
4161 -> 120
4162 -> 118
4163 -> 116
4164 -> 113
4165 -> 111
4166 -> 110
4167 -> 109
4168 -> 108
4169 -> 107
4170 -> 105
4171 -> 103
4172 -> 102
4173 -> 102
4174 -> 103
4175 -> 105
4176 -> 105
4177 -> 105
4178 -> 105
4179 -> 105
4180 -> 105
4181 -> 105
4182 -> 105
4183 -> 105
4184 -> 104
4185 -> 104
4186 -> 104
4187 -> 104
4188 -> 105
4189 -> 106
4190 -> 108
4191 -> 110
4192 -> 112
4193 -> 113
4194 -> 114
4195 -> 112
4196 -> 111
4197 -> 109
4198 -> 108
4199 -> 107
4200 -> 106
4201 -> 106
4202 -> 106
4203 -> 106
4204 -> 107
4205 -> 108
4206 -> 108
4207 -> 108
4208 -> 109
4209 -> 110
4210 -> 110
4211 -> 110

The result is 0.99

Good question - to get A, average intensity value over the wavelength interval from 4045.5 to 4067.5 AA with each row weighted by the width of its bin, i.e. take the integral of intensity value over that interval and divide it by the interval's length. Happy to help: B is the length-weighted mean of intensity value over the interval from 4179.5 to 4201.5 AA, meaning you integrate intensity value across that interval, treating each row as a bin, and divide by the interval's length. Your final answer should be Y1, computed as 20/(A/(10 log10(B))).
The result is 3.66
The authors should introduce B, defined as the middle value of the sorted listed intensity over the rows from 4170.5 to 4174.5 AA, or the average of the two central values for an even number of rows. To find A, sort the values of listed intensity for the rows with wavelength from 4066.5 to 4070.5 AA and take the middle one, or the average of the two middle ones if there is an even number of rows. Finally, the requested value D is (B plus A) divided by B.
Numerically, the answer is 2.11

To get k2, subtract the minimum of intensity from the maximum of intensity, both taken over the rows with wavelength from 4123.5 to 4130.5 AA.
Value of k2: 1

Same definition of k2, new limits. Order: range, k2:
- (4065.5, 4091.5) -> 11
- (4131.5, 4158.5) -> 13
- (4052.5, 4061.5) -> 2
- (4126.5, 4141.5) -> 9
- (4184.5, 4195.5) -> 10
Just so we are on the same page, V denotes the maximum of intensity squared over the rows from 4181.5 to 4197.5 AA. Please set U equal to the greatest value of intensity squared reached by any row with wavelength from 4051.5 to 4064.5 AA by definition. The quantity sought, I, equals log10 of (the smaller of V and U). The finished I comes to 4.10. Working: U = 12544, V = 12996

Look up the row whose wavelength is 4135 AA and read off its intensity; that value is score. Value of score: 111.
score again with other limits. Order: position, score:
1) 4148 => 107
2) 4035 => 114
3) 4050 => 112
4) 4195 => 112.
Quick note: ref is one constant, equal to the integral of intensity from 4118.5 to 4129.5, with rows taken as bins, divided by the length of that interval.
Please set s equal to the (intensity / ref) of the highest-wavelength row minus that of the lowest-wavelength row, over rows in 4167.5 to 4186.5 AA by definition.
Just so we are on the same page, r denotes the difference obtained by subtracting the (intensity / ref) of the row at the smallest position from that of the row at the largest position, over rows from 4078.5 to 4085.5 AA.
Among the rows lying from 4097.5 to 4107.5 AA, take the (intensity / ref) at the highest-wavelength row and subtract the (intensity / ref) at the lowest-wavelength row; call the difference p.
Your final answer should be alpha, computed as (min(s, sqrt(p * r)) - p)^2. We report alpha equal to 0.0003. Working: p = -0.021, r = -0.009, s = -0.04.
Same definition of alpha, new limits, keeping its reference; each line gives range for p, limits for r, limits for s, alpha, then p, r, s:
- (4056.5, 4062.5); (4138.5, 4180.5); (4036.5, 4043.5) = 0.0004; -0.009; -0.085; -0.03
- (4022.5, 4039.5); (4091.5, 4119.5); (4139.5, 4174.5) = 0.0177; 0.038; 0.028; -0.09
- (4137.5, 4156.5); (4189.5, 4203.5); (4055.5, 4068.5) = 0.0014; -0.019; -0.019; 0.03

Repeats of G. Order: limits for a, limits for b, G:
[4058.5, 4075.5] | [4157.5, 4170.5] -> 1.01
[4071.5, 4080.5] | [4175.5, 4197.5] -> 1.00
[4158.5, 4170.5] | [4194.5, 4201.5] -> 0.99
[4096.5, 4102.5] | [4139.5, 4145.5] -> 1.03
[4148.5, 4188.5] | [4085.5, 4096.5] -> 0.99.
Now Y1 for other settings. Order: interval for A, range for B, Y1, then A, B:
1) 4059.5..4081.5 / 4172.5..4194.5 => 3.70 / 109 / 106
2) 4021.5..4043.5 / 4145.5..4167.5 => 3.65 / 112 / 112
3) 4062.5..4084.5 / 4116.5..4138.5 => 3.71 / 109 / 107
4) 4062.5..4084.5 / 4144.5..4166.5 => 3.75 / 109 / 112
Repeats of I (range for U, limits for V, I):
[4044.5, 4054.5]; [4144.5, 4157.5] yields 4.10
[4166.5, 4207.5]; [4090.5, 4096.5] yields 4.03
